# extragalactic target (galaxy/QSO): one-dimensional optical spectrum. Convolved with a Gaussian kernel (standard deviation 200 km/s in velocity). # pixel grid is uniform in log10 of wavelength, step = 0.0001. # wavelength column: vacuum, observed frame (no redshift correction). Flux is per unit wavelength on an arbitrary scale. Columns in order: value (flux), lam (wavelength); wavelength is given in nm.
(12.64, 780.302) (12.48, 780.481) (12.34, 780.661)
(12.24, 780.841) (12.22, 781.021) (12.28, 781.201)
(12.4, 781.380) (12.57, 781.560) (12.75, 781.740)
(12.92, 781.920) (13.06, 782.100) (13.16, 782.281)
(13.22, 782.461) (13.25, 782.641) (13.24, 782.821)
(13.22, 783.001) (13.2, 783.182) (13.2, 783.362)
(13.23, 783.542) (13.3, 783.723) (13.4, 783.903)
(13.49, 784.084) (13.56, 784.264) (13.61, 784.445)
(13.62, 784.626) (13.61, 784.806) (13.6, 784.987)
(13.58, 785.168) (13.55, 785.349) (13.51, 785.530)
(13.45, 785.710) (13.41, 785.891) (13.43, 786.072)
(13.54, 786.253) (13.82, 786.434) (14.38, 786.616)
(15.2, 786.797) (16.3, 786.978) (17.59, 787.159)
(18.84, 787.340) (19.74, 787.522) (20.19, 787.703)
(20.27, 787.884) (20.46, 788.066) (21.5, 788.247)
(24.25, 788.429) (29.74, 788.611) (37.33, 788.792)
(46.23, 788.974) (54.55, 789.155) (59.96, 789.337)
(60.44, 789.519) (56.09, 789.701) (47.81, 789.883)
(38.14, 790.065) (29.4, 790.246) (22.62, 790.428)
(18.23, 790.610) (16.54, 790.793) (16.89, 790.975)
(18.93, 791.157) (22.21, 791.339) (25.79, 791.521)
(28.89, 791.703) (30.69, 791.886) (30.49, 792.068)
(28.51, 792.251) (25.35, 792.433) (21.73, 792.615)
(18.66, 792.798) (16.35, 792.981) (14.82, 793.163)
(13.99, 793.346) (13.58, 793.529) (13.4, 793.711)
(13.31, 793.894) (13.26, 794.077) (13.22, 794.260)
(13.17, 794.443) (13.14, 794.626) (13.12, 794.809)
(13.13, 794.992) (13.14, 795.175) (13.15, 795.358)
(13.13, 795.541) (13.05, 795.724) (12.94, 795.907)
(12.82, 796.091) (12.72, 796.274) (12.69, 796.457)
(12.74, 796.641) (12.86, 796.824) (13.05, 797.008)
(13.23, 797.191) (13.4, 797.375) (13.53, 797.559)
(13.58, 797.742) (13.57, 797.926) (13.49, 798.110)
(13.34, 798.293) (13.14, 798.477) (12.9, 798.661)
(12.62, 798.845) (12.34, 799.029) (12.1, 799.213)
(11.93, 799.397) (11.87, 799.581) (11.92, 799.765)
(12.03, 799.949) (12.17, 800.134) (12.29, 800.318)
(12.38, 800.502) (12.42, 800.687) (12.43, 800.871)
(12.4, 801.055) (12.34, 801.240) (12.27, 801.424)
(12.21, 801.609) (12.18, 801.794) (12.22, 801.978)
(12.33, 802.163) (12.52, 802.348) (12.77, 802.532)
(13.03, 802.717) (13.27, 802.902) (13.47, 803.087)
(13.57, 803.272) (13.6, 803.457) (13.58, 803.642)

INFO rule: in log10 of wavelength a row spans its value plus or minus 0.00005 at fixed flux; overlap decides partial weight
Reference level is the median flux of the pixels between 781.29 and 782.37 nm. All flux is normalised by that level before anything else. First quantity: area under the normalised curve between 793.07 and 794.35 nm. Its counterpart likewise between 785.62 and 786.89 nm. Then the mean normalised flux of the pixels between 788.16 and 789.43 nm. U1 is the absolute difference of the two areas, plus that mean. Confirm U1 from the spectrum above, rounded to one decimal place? 3.1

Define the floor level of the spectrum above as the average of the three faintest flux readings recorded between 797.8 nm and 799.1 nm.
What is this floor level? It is 12.6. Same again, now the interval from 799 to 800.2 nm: 11.9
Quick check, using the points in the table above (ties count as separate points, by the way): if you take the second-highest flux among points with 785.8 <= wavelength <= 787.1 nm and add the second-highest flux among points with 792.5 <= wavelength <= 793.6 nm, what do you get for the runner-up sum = 34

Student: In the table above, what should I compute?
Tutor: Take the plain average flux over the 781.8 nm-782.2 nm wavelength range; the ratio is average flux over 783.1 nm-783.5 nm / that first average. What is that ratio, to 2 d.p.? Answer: 1.02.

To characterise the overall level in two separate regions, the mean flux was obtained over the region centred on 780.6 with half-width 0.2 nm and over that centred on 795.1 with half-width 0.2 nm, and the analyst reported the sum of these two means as 25.5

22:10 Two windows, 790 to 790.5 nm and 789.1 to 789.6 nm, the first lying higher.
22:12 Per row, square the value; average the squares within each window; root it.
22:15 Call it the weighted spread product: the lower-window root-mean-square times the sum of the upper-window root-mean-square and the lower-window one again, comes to 5201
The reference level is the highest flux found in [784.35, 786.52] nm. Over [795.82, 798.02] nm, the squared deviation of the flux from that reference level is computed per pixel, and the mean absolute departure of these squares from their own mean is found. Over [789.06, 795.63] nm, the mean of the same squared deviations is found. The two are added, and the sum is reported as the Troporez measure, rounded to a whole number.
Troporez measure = 315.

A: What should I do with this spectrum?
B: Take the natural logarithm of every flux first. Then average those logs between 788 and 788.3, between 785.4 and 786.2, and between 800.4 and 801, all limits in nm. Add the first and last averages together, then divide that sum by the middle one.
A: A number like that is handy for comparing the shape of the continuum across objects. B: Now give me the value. 2.14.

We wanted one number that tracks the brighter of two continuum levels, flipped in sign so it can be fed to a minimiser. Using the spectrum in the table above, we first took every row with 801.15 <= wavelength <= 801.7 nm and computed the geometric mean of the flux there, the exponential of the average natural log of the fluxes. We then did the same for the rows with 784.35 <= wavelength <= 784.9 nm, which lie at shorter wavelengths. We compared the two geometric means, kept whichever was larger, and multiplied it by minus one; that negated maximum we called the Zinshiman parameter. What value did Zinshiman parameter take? -13.6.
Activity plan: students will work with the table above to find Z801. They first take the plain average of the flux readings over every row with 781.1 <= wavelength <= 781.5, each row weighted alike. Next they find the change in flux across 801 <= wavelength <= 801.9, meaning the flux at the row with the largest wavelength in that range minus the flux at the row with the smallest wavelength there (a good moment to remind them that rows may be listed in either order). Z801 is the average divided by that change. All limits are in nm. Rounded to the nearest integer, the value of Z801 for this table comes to -56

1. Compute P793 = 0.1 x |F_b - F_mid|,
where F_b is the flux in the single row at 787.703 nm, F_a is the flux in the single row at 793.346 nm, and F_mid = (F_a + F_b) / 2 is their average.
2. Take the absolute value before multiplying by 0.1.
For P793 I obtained 0.31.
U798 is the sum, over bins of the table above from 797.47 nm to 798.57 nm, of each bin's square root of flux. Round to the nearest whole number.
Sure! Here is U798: 22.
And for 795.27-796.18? 18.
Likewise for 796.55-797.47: 18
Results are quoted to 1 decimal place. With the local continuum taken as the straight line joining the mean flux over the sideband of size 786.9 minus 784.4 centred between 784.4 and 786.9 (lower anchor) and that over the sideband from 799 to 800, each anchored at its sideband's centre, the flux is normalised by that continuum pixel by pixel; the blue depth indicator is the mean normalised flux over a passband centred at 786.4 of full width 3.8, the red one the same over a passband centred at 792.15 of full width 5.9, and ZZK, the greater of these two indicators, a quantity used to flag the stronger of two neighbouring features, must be 1.9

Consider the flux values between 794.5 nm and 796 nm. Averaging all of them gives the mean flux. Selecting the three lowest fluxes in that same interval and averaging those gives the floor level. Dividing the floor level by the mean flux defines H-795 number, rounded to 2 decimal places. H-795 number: 1.00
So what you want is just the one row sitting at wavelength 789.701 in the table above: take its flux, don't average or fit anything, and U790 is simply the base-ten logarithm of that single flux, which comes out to 1.75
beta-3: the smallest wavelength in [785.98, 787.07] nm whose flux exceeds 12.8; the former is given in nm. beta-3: 786.072 nm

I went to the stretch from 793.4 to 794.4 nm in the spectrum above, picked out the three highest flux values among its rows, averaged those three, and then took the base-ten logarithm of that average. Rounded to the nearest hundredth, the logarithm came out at 1.13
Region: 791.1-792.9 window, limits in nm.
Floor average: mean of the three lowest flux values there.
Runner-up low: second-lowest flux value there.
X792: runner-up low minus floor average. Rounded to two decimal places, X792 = -0.84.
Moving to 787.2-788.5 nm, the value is 0.15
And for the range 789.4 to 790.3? -0.31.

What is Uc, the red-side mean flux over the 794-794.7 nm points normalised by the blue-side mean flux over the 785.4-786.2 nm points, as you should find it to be 1.0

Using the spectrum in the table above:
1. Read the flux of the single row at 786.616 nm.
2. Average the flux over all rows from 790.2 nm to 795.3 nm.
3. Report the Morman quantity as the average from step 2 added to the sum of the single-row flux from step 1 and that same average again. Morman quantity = 52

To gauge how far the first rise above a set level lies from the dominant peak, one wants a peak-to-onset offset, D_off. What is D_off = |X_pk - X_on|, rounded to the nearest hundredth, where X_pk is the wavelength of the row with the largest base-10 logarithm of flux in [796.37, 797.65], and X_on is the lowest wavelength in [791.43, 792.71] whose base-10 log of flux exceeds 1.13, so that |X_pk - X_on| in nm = 6.04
